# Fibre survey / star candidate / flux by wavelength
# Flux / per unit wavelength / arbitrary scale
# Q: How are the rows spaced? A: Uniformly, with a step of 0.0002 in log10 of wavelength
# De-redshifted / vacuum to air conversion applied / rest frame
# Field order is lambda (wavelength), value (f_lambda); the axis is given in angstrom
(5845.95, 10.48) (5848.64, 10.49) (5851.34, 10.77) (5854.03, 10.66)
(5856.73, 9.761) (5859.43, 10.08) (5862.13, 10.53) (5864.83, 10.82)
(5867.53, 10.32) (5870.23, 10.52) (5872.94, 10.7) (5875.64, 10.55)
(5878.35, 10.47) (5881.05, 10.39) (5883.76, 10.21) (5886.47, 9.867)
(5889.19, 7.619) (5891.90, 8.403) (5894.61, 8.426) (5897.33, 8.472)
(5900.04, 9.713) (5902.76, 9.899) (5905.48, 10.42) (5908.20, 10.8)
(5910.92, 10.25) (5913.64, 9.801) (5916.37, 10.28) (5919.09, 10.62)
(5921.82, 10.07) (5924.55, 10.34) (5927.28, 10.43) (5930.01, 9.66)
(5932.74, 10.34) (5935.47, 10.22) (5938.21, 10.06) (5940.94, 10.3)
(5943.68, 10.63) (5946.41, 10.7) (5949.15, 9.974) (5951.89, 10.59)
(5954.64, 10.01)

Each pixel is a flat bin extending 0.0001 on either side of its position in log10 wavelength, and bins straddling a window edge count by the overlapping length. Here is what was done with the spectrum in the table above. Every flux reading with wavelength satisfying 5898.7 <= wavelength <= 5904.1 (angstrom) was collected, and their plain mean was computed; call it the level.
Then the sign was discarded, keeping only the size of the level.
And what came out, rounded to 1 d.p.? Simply 9.8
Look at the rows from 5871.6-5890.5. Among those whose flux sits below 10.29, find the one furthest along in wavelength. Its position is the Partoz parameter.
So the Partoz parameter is 5889.19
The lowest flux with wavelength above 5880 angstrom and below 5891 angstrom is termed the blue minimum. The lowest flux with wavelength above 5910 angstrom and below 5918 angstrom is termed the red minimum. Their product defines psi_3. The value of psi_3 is 75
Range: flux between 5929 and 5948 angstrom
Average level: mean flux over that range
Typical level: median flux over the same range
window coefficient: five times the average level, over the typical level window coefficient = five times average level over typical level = 4.99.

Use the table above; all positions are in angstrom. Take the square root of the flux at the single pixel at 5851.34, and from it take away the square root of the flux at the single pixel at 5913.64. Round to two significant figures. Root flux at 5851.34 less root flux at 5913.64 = 0.15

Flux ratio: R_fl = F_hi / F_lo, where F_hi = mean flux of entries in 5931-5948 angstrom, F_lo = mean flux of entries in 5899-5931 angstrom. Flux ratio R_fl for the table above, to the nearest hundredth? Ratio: 1.02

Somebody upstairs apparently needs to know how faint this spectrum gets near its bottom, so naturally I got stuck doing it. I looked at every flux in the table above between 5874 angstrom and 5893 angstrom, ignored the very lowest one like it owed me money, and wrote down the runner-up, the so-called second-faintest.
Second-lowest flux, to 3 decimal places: 8.403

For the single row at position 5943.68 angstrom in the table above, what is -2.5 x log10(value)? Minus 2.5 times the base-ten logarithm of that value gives -2.57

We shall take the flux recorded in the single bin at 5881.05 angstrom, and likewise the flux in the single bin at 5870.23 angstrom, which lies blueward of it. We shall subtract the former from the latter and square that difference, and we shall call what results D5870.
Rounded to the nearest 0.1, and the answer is 0.0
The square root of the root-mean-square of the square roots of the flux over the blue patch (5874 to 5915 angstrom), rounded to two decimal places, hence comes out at 1.76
